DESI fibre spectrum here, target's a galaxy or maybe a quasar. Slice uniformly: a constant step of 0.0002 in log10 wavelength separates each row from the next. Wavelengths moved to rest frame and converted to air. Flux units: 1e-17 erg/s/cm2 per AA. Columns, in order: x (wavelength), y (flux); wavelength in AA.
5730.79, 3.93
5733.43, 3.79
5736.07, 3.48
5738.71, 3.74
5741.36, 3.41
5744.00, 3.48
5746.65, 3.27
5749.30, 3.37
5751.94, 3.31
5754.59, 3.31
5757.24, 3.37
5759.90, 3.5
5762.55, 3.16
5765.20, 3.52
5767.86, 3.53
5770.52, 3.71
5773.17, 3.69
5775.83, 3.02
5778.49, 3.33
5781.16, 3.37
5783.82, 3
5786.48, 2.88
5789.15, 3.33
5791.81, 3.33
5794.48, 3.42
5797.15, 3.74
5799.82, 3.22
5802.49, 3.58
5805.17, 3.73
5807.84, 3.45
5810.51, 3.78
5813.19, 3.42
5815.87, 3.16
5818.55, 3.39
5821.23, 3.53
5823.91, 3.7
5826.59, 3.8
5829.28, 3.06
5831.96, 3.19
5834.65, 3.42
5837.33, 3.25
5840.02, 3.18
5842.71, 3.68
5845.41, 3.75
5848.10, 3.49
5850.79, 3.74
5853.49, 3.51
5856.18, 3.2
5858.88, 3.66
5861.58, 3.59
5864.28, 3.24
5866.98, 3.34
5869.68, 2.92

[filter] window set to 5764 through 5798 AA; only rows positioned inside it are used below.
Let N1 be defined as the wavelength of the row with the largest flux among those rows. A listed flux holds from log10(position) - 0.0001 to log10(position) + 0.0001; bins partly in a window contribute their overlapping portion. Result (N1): 5797.15 AA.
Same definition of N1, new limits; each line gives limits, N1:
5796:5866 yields 5826.59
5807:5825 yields 5810.51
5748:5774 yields 5770.52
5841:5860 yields 5845.41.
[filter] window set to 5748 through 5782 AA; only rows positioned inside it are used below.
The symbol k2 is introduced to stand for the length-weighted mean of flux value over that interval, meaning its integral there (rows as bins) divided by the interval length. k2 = 3.40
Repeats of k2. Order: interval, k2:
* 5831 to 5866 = 3.46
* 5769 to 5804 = 3.36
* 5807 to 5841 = 3.41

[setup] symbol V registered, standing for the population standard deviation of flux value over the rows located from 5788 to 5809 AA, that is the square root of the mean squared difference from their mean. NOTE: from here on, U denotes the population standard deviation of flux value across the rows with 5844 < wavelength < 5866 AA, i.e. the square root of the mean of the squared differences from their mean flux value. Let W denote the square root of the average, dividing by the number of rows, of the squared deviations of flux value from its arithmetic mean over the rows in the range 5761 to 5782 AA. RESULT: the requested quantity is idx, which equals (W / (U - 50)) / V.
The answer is -0.026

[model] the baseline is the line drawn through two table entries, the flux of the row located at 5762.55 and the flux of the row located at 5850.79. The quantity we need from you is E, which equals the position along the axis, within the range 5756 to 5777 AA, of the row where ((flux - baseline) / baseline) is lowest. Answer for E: 5775.83 AA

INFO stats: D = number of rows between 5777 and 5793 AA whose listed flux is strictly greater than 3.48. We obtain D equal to 0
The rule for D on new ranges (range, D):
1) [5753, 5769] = 3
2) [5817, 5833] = 3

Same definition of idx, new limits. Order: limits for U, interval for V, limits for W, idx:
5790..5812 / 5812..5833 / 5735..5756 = -0.011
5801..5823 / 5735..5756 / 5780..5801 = -0.035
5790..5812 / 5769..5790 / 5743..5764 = -0.007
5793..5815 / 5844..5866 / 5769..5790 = -0.030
